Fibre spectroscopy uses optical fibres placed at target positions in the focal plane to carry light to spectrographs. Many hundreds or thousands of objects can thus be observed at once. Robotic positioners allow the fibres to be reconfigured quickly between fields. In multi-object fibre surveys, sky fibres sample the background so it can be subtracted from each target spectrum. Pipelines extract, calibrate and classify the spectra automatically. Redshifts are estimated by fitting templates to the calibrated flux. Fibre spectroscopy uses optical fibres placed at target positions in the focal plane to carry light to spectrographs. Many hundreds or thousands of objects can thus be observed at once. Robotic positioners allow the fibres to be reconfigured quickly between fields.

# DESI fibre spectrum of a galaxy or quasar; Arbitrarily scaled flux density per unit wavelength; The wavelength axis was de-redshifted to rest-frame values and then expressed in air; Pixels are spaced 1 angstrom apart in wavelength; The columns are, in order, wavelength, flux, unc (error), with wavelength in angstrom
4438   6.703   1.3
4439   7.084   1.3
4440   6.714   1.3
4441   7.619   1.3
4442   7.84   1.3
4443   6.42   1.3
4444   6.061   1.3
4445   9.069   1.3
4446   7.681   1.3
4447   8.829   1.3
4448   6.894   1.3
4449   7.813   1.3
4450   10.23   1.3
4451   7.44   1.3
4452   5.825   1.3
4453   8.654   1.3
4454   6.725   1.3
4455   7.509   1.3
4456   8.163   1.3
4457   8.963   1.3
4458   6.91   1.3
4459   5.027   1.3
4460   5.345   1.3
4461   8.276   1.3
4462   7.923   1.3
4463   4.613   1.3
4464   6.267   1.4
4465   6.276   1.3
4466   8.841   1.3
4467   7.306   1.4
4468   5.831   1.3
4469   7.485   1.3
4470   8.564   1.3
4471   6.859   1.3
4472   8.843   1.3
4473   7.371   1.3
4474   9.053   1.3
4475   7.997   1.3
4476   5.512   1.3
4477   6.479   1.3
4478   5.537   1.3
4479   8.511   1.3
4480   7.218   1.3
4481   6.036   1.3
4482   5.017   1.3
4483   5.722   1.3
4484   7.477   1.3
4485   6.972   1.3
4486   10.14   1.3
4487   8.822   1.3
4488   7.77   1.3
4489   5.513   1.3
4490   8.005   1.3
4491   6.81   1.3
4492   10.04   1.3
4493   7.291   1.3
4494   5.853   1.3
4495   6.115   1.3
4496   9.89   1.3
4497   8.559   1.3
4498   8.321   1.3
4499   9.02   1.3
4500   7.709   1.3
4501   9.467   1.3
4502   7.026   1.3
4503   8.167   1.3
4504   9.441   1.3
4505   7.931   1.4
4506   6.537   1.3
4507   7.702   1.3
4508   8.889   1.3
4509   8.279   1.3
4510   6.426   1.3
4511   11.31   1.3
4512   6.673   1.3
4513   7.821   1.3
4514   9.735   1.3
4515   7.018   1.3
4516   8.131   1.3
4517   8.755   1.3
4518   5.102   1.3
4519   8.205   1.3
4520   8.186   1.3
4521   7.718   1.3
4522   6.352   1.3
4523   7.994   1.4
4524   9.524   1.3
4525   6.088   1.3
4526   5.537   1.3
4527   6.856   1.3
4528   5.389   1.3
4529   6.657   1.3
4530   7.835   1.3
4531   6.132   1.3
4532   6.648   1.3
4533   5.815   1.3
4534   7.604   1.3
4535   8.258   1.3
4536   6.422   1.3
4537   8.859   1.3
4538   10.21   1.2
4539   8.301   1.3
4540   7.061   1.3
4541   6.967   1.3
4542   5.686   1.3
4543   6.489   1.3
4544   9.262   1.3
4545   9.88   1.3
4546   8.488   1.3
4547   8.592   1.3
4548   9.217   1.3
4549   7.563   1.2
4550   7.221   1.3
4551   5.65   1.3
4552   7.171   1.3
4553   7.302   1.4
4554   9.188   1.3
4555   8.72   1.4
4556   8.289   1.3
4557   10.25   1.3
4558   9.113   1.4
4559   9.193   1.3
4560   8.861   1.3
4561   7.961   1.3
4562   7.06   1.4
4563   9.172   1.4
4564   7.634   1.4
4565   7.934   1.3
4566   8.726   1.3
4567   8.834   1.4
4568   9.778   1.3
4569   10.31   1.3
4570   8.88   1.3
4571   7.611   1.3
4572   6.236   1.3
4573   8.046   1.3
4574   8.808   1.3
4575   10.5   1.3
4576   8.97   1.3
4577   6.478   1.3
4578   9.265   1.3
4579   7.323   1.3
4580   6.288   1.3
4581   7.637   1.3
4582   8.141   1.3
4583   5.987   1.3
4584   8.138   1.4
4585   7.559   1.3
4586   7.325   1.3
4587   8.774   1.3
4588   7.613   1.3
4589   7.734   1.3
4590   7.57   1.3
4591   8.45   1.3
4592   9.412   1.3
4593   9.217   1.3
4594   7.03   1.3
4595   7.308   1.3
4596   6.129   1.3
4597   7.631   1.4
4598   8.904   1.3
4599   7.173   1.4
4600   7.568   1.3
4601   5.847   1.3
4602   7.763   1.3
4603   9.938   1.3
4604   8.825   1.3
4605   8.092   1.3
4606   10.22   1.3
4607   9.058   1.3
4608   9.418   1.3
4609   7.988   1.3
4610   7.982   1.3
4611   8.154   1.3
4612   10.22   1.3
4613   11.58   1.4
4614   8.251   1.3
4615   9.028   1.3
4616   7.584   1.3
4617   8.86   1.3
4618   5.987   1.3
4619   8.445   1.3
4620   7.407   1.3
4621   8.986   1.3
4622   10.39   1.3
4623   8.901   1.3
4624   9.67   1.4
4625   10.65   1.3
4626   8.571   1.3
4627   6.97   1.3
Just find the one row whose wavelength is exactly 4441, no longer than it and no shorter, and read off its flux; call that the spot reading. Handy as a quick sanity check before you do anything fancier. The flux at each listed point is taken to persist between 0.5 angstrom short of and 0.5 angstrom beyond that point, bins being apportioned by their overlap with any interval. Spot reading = 7.619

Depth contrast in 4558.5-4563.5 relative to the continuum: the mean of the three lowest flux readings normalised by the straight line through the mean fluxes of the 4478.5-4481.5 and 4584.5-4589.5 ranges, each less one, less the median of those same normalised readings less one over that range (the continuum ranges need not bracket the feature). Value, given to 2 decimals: -0.12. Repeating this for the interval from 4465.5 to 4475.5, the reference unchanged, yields -0.15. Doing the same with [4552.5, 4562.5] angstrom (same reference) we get -0.18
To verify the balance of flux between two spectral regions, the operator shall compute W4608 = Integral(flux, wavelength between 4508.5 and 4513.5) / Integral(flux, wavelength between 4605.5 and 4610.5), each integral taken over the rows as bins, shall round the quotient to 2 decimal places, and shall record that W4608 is 0.91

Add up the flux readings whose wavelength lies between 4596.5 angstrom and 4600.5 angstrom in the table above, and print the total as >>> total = 31.3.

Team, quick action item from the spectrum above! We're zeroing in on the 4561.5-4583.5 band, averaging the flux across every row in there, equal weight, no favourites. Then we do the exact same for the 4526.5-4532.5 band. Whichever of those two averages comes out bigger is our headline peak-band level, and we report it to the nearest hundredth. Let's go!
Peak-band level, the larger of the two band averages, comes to 8.16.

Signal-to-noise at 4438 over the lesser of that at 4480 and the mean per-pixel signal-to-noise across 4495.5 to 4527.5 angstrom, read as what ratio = 0.93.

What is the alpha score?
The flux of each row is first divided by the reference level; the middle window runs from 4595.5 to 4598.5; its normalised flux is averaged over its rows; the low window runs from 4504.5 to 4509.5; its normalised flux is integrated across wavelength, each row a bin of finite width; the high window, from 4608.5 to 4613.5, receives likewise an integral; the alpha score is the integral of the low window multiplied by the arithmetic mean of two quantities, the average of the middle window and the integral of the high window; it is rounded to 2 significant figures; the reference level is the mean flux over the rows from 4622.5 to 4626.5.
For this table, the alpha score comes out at 12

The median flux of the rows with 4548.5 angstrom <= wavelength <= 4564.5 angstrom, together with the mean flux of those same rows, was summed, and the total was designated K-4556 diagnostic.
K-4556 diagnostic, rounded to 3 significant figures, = 16.3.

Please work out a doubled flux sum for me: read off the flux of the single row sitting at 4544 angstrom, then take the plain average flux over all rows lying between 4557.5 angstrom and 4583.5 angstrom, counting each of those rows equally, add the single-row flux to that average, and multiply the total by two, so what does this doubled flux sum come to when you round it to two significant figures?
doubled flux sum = 35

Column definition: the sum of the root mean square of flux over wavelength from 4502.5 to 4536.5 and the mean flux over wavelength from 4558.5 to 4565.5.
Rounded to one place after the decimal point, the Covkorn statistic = 15.9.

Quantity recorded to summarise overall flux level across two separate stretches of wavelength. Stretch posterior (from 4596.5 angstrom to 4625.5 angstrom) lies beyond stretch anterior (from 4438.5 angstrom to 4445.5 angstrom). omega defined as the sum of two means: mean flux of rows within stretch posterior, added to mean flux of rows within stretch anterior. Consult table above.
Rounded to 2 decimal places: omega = 15.90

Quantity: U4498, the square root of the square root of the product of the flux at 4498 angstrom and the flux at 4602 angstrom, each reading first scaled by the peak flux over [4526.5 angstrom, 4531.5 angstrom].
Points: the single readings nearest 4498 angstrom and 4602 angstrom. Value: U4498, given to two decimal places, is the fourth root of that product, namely 1.01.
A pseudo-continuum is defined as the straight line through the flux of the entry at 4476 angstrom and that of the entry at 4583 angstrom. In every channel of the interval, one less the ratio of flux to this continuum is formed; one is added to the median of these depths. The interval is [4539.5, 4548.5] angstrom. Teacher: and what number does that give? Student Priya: 0.54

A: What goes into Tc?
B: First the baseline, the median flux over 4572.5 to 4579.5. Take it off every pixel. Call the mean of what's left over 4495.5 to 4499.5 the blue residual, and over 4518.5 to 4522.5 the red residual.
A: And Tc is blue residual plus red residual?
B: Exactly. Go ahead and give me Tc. -1.1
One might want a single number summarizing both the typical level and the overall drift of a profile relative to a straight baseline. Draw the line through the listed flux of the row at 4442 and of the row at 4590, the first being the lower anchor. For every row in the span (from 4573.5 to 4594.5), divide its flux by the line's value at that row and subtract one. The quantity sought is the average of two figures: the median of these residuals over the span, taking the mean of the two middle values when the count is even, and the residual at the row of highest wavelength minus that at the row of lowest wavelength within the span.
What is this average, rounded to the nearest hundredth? -0.10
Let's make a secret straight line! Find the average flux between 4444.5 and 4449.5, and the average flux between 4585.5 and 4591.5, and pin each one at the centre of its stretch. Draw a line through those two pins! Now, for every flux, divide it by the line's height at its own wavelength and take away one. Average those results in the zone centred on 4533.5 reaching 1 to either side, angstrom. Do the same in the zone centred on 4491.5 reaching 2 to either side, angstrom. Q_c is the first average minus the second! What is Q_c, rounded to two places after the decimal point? -0.16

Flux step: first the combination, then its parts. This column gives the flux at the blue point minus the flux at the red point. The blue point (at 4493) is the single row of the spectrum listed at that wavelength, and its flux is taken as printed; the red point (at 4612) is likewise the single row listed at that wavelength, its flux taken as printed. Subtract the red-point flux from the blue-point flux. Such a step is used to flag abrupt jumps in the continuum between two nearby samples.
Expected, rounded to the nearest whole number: -3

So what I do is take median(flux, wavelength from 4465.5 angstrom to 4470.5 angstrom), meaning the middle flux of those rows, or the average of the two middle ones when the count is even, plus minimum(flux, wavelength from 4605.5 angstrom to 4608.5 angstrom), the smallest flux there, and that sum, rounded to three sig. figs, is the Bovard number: 16.5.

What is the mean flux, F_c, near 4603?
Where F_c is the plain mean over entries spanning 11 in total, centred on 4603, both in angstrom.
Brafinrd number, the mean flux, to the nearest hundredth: 8.44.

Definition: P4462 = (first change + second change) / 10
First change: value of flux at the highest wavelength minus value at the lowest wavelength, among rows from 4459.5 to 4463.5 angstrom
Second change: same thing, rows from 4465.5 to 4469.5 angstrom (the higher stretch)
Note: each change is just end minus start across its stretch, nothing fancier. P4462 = -0.21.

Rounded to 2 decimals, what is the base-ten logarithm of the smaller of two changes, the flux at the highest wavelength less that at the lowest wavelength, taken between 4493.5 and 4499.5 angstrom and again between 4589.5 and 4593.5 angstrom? 0.22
